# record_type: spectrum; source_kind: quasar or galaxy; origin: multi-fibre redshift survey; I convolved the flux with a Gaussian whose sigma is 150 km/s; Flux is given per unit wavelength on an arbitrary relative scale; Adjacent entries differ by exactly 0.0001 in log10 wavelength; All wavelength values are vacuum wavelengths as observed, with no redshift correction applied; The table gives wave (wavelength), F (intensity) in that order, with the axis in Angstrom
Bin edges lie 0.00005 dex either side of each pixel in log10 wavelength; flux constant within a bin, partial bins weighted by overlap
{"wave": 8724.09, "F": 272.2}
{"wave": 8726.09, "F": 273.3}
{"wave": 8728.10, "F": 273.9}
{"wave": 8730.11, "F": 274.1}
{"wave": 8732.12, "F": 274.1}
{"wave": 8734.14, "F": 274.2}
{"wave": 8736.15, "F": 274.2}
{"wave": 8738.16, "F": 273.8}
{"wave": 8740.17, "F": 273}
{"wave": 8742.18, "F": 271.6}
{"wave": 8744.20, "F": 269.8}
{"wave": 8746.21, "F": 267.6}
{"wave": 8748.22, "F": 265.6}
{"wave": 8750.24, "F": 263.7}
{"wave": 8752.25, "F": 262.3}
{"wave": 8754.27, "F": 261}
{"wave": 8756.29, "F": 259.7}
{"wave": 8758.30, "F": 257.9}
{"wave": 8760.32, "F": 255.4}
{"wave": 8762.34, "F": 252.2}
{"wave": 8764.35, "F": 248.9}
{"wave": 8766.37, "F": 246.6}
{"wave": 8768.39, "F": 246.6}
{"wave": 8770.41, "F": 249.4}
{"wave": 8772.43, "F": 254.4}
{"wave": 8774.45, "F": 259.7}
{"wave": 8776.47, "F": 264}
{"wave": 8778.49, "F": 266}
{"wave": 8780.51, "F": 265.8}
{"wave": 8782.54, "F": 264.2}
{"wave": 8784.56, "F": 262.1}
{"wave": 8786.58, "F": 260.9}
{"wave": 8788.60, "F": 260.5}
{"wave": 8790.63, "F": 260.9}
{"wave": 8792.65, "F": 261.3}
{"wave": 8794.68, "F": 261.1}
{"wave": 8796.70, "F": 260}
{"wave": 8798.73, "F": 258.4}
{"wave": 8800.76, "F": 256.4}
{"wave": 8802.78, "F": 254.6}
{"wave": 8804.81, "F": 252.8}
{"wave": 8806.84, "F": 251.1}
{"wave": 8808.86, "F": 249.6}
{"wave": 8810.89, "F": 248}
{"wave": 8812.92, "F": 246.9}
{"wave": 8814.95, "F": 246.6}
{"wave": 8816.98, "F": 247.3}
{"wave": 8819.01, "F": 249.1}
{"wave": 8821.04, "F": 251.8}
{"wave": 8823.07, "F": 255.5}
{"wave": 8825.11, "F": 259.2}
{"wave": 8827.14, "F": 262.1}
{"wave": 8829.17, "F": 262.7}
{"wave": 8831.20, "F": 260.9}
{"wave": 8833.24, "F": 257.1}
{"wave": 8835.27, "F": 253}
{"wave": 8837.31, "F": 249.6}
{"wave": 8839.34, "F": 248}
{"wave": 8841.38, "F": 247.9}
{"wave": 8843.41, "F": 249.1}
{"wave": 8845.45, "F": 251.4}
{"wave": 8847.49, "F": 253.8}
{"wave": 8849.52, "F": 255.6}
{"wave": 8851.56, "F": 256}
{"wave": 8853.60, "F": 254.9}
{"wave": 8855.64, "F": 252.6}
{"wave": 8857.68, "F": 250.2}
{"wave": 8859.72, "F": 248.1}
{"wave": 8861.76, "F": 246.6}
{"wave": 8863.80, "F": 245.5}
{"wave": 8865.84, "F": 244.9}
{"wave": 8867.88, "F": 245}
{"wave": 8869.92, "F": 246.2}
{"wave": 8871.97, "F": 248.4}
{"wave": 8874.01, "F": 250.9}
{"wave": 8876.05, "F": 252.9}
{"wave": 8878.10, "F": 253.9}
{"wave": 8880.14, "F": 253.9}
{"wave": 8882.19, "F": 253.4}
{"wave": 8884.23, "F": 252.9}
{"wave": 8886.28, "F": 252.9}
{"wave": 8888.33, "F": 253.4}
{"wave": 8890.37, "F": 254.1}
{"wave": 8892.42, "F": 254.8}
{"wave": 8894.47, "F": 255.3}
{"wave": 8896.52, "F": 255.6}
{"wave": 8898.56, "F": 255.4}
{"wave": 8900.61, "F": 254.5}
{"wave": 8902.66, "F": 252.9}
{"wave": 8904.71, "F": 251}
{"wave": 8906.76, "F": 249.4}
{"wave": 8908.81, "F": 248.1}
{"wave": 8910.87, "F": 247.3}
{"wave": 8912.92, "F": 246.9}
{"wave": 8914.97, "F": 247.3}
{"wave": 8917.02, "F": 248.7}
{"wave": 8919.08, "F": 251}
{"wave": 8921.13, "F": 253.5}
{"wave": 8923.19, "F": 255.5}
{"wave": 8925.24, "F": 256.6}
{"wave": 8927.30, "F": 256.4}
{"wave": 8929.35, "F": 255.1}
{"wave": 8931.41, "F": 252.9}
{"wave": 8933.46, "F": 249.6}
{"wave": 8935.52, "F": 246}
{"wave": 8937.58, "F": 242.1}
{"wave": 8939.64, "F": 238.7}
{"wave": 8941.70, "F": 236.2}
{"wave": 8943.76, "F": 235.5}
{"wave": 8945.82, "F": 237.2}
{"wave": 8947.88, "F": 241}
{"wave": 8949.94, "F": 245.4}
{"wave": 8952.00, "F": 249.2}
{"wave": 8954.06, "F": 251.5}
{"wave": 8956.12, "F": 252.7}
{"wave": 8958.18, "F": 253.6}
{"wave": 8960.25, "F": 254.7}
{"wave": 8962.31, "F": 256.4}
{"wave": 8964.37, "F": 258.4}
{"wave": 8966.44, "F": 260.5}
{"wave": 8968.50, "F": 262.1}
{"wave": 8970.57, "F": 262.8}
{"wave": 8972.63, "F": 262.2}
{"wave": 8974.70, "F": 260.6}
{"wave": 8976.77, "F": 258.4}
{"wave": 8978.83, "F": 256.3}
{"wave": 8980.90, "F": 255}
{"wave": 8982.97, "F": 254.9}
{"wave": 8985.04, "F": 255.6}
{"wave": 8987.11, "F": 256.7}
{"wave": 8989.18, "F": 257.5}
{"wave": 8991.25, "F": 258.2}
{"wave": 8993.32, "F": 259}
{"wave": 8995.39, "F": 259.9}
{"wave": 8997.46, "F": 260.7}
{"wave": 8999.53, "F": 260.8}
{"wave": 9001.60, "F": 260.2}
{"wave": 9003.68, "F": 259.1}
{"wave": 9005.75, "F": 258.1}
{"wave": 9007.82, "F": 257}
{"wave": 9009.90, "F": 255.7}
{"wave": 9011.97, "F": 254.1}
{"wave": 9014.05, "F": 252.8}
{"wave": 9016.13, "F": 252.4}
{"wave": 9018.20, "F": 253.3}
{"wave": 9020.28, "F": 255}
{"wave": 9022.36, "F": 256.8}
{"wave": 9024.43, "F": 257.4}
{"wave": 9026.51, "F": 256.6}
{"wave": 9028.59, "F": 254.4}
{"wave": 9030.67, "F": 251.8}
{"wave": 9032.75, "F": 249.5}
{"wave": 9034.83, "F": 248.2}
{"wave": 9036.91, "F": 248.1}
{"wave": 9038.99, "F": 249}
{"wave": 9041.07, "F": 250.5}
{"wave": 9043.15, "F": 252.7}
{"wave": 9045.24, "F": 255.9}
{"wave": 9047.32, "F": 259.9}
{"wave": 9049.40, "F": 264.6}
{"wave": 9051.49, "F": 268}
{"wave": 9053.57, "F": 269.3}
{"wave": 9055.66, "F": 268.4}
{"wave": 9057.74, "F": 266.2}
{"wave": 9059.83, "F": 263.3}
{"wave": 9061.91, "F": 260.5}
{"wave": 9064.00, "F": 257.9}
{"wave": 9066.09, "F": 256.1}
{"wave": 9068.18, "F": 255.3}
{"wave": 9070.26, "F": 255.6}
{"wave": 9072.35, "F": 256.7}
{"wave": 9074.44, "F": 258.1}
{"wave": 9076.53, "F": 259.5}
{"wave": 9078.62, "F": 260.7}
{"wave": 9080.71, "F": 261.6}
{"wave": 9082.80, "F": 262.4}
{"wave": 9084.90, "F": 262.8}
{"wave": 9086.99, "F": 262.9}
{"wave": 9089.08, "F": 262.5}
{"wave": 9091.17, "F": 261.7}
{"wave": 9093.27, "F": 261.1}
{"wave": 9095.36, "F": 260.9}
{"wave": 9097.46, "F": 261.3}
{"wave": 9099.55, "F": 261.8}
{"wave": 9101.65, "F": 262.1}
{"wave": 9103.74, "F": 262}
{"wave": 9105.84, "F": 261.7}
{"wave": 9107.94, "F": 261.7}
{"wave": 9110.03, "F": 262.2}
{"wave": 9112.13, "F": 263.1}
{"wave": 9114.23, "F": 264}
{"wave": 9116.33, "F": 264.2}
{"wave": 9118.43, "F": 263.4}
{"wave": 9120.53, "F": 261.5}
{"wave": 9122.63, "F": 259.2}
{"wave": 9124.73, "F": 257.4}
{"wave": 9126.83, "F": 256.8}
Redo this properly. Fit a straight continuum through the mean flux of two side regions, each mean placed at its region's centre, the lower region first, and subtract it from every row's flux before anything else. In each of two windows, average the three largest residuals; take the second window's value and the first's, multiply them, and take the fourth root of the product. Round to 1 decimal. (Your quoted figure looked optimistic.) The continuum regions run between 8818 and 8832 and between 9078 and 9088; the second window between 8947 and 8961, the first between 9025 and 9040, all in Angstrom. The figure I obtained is 2.5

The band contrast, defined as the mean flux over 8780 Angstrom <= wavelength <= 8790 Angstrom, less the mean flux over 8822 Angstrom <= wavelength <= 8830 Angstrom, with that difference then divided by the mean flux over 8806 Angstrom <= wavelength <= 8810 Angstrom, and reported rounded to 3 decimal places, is 0.011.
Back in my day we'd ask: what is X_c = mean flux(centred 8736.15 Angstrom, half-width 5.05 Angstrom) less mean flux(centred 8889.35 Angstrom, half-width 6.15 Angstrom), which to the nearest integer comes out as 20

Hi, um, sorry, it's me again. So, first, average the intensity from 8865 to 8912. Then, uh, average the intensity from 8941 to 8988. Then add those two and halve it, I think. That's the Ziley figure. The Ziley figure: 252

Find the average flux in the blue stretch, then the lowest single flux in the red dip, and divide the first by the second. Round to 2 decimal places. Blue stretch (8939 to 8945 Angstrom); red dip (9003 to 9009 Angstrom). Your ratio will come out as 0.92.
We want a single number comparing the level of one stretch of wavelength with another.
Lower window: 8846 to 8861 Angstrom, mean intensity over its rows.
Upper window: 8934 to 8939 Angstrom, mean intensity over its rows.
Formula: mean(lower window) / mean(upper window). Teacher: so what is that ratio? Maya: 1.037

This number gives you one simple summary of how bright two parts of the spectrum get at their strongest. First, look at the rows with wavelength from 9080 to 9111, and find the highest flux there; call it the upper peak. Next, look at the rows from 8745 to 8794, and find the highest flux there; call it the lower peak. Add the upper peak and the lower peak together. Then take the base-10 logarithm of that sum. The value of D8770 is 2.725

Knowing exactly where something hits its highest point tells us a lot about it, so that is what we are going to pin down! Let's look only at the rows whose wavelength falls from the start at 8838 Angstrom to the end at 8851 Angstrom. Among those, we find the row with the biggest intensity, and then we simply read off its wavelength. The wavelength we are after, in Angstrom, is 8849.52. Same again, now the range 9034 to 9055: 9053.57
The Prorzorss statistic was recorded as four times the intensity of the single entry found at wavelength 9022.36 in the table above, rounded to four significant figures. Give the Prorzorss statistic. 1027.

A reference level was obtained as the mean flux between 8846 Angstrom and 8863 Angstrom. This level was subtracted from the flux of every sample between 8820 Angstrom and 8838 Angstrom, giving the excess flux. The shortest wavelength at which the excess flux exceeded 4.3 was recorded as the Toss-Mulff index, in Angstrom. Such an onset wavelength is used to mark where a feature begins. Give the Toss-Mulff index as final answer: 8825.11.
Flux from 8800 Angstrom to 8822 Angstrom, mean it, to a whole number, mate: 250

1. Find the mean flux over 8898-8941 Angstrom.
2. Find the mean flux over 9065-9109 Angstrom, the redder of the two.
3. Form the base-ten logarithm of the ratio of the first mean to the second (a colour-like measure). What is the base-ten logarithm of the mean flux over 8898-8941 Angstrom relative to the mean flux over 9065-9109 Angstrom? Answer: -0.017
